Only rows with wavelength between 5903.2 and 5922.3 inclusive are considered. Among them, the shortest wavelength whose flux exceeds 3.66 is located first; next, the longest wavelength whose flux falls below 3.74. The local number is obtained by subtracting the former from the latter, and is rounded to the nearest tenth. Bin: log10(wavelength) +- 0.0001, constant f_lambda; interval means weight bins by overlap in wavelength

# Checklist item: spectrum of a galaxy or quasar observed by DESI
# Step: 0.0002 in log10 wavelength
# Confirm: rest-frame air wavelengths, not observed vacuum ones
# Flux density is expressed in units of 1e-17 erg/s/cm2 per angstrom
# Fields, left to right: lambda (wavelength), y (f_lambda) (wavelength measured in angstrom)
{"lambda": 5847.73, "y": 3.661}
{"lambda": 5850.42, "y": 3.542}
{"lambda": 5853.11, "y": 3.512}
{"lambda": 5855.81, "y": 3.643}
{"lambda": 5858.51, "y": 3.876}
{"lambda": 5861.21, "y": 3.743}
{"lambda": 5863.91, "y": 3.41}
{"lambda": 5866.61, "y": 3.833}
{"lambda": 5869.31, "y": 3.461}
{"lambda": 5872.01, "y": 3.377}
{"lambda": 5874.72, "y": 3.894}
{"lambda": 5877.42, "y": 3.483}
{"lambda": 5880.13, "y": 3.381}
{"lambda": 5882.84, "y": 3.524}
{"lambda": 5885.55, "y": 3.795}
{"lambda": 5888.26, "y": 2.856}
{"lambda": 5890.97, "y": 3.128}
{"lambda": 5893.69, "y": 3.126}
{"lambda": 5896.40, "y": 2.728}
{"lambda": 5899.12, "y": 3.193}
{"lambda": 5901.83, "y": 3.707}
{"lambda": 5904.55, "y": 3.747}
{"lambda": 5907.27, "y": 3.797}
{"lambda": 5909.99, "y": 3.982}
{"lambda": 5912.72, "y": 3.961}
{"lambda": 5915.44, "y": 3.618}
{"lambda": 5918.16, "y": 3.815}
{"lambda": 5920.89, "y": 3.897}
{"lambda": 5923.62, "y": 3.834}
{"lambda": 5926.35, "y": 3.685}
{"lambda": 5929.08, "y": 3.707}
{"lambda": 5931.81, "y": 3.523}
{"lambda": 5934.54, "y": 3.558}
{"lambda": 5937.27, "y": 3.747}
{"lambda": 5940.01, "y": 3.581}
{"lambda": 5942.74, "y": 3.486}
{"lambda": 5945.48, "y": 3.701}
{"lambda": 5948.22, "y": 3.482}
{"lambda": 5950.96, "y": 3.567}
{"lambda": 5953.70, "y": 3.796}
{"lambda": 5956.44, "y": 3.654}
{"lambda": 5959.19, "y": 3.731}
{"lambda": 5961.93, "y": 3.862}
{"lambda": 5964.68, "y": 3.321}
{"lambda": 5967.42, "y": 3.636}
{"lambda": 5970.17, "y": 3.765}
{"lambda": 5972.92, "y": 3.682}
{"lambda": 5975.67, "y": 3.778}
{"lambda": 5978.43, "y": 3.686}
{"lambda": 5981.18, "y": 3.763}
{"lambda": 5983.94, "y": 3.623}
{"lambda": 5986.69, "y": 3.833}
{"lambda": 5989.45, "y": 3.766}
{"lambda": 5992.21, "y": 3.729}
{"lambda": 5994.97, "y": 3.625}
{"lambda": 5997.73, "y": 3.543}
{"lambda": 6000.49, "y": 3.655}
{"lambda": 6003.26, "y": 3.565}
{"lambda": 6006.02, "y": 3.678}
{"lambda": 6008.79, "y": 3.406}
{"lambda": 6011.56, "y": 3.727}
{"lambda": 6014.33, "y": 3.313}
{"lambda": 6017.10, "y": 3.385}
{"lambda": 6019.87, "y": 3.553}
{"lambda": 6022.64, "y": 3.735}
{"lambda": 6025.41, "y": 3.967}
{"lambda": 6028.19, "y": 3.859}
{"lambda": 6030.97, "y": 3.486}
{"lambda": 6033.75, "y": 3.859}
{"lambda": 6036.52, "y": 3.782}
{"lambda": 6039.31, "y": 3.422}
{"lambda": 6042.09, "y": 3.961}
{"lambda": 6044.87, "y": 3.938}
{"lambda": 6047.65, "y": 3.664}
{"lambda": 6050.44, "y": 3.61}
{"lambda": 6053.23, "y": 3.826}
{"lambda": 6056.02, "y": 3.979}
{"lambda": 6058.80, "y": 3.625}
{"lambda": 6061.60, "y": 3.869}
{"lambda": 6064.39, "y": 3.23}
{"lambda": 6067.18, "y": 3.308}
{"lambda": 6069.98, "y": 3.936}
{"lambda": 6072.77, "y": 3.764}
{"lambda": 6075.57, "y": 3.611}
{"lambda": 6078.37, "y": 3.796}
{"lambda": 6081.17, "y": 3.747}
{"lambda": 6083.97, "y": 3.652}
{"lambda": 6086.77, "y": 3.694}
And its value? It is 10.9 angstrom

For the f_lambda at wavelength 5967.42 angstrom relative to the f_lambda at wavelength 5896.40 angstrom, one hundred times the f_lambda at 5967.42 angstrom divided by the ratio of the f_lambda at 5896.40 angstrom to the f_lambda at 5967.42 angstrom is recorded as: 485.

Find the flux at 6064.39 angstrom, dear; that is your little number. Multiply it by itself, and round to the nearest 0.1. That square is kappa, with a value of 10.4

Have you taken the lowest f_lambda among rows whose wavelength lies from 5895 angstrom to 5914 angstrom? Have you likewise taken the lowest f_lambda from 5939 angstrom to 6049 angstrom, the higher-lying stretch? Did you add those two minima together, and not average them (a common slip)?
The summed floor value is 6.04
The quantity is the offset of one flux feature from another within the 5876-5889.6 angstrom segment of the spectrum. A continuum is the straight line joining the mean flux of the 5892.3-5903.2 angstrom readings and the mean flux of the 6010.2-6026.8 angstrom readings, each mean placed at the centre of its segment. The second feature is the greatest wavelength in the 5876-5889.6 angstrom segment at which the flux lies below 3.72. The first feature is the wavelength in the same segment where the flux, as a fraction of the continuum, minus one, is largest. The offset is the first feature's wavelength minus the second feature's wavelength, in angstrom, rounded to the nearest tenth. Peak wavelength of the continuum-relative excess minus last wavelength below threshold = -2.7 angstrom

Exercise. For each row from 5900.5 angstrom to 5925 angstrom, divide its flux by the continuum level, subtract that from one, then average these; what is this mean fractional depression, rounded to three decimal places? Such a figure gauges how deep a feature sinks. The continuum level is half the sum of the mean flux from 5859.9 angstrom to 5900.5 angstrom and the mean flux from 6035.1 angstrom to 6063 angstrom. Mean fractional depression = -0.066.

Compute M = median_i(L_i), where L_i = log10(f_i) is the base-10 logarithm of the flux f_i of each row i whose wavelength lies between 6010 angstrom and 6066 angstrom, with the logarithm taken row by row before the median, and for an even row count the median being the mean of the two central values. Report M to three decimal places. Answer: 0.572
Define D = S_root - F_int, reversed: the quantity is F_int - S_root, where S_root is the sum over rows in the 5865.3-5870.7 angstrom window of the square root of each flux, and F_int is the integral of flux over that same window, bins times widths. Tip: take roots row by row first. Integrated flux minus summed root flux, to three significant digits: 15.9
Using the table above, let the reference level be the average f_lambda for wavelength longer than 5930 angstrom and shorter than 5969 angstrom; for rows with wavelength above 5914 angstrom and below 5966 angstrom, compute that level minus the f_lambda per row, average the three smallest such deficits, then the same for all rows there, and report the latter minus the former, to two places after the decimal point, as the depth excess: 0.20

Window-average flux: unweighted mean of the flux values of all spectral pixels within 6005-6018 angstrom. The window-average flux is 3.50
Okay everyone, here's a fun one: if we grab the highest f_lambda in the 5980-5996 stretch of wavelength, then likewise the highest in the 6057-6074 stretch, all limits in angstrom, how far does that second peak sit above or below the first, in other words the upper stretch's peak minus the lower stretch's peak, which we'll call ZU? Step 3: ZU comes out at 0.103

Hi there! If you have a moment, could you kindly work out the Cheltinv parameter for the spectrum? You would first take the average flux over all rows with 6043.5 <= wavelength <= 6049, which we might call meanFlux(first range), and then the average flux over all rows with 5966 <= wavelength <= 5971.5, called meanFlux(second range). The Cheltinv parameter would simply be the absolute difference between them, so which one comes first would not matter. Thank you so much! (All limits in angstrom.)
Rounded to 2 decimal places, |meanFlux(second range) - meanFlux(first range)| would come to 0.10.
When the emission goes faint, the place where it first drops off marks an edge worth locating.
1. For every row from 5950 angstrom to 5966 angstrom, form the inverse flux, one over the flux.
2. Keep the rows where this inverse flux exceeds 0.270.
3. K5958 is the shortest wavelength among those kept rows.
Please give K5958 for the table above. 5950.96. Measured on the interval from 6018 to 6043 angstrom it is 6019.87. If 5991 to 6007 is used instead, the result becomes 5994.97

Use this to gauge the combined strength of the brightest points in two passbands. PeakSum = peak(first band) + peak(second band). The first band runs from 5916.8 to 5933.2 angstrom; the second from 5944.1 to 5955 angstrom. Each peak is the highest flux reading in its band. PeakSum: 7.69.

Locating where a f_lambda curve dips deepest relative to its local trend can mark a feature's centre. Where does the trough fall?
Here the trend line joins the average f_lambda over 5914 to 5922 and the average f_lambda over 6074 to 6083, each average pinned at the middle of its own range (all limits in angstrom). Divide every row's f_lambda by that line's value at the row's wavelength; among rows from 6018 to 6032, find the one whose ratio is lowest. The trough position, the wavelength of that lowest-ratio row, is 6030.97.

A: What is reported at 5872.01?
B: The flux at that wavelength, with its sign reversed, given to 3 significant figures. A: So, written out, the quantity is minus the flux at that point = -3.38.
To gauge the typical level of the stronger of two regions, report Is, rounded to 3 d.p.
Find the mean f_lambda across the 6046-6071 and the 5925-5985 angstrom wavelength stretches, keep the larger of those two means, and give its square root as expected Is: 1.916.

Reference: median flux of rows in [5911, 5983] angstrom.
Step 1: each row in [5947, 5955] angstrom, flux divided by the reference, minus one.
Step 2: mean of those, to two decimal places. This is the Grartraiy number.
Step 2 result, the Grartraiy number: -0.02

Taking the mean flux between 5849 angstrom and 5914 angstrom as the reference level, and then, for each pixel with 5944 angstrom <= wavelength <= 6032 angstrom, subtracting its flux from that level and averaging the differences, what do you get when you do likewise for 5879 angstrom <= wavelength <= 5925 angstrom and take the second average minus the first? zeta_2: 0.12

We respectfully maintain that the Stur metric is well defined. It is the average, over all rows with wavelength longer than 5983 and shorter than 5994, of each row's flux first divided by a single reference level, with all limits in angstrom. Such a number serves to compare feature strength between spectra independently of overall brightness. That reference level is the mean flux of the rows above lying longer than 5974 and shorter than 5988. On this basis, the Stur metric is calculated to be 1.00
